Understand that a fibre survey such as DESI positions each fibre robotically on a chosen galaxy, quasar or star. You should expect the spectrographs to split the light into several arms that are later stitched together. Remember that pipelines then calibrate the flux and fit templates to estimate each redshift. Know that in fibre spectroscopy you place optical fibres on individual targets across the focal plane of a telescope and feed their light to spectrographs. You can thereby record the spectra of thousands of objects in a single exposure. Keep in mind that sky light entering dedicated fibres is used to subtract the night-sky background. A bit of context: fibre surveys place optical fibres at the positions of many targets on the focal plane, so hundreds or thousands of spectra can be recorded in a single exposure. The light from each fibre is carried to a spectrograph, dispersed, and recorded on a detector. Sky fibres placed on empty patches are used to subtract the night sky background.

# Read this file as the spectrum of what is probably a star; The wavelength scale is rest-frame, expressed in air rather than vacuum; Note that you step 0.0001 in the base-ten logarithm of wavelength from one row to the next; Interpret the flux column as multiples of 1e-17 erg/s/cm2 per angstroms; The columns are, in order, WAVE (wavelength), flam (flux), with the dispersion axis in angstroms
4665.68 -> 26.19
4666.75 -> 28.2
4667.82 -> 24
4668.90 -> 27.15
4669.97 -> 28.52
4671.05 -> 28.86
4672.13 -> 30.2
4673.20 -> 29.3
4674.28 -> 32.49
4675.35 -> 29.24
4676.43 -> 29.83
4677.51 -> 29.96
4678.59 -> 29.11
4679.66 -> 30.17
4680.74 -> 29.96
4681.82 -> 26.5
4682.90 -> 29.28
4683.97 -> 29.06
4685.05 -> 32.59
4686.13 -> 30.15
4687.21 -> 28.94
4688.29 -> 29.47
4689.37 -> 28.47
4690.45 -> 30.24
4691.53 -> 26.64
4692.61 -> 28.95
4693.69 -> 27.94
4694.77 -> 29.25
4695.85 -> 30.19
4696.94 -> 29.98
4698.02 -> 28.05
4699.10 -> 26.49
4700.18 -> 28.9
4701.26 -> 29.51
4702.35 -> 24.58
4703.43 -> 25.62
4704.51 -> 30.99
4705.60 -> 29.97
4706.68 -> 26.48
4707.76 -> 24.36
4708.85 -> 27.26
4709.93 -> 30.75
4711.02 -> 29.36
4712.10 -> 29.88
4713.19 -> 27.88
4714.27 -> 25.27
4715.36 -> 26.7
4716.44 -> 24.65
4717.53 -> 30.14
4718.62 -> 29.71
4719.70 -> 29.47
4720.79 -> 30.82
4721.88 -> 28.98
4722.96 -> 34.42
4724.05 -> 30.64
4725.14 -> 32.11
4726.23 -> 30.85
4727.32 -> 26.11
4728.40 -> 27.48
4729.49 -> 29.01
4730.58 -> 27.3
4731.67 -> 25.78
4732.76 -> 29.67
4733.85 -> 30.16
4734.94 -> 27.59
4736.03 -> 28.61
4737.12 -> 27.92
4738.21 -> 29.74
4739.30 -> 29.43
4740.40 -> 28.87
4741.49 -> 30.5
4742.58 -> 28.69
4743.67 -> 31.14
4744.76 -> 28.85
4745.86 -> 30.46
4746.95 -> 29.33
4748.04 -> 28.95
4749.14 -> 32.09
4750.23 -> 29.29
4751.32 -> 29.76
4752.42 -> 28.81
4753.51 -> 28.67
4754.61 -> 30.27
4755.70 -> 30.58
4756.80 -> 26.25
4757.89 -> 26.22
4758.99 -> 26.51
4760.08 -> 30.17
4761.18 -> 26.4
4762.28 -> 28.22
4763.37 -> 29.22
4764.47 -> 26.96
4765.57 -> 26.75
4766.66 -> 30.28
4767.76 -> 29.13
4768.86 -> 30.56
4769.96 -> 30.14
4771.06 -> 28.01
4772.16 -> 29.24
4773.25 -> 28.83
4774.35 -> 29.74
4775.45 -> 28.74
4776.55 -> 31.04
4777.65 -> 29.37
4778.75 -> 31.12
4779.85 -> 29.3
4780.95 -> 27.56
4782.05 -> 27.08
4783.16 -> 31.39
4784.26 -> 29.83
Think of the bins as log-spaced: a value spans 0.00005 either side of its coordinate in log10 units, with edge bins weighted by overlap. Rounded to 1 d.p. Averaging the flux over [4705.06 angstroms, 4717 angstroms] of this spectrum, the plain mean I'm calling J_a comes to 27.5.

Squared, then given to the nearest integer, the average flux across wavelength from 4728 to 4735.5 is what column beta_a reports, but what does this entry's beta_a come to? 792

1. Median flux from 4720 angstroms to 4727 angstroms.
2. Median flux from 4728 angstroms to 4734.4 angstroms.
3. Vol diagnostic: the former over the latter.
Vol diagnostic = 1.09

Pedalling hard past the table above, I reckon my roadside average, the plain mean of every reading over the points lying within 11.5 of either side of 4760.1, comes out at 28.78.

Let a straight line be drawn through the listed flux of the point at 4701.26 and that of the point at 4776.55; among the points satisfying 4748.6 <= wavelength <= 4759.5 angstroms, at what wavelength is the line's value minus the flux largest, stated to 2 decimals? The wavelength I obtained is 4757.89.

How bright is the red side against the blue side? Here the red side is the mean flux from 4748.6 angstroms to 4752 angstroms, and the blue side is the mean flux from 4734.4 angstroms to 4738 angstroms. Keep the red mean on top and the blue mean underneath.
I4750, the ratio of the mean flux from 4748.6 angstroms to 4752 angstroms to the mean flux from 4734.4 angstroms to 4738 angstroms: 1.08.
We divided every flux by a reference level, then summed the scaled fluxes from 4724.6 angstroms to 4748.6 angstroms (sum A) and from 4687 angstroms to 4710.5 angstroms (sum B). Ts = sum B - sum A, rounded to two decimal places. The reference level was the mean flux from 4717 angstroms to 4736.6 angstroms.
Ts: -0.53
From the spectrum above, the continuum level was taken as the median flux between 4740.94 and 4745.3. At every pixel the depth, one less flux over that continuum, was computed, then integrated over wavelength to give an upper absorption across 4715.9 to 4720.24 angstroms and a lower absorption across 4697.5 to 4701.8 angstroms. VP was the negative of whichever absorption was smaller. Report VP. -0.17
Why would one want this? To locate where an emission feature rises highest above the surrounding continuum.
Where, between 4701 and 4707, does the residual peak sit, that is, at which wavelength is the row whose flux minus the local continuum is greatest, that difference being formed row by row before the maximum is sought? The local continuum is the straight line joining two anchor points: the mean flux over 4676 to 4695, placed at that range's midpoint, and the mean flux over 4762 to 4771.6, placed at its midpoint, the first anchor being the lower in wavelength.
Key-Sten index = 4704.51 angstroms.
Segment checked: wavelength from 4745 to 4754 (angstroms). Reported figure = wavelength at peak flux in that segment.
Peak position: 4749.14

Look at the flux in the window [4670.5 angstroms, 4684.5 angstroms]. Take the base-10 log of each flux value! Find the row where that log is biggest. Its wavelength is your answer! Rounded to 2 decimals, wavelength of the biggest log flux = 4674.28 angstroms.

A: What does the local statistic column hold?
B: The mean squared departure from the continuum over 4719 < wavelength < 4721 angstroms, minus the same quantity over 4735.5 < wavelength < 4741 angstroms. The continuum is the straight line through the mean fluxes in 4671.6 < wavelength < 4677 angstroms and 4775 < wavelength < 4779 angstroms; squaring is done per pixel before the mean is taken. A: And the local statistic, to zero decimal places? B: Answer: -1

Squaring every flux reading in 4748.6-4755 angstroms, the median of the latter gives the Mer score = 872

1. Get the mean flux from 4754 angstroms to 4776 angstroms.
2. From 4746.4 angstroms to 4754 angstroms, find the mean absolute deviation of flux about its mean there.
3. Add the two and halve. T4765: 14.70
